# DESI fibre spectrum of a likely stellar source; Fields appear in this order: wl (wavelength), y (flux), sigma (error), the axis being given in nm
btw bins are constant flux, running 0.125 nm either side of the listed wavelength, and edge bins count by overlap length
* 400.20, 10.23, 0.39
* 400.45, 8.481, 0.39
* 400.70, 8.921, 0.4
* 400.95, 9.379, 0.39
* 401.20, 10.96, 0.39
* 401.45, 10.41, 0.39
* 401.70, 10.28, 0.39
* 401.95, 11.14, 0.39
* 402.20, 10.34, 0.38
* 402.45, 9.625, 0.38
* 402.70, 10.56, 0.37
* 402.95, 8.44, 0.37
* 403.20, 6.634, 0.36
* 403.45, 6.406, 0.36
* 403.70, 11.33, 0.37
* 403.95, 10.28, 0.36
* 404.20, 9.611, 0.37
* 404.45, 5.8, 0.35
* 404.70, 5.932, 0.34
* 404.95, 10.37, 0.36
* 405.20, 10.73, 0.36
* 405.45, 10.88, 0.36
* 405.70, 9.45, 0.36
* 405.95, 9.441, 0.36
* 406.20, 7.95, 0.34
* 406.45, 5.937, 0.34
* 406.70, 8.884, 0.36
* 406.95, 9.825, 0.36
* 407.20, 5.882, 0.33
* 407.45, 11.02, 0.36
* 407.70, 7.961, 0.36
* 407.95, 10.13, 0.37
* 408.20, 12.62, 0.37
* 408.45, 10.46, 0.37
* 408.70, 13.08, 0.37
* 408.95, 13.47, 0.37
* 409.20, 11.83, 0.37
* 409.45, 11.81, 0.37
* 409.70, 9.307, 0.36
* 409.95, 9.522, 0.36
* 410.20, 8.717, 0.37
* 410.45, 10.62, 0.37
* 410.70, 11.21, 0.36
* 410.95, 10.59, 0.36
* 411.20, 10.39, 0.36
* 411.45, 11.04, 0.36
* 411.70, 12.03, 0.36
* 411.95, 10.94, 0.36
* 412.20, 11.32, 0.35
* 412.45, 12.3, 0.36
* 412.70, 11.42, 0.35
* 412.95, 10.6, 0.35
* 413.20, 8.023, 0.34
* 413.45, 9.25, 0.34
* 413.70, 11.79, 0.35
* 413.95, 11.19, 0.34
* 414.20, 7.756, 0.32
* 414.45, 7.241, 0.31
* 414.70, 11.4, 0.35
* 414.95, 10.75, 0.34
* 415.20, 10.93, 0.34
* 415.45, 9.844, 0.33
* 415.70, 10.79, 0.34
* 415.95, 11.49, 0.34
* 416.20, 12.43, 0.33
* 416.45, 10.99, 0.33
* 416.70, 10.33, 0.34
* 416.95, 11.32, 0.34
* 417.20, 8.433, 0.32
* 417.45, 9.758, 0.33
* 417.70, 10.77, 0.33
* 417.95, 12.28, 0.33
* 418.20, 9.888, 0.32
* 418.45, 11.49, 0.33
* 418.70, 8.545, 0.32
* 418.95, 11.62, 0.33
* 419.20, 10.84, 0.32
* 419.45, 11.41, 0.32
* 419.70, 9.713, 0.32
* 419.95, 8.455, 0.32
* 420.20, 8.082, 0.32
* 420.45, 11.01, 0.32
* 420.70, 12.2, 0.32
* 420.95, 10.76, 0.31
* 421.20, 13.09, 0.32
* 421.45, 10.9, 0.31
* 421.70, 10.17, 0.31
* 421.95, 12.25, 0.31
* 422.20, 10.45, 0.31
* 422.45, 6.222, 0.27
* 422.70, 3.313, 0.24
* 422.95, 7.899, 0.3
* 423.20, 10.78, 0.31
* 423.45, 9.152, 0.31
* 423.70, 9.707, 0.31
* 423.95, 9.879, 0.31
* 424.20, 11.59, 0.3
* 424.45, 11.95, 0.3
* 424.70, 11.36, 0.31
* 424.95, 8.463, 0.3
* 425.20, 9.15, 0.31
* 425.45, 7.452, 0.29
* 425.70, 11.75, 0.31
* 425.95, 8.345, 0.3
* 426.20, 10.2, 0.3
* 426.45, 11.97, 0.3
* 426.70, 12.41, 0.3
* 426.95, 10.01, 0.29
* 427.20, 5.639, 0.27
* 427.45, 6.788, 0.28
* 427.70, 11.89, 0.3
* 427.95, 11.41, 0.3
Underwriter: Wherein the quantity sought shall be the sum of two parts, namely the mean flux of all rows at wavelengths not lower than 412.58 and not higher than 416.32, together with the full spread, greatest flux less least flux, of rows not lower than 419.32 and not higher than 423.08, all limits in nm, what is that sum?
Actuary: 20.1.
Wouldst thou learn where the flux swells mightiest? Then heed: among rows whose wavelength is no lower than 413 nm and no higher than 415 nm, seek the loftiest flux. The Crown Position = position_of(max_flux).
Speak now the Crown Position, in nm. 413.70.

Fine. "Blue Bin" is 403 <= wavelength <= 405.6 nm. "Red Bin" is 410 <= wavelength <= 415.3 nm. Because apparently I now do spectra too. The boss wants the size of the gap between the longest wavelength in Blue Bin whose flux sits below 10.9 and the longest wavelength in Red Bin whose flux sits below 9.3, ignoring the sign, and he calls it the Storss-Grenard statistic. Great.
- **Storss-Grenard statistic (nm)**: 9.00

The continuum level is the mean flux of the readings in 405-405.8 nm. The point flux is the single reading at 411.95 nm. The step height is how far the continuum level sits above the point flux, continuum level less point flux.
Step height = -0.6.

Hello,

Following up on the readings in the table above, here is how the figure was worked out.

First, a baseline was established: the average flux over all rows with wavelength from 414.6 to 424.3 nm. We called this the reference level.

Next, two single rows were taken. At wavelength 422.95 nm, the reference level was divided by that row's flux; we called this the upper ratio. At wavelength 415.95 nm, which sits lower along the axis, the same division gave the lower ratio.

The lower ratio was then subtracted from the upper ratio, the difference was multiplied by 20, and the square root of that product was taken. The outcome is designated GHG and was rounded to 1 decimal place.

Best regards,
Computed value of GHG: 2.9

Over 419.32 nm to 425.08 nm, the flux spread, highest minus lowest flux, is 9.8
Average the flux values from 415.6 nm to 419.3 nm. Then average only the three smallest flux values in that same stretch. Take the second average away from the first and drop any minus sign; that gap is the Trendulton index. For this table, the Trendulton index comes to 1.8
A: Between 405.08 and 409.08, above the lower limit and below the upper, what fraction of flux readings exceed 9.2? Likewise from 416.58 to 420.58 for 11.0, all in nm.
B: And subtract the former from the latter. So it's -0.31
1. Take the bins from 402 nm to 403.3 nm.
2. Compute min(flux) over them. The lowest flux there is 6.634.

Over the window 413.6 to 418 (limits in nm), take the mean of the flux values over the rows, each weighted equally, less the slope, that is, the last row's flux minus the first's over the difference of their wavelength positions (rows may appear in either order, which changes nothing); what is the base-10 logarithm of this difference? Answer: 1.02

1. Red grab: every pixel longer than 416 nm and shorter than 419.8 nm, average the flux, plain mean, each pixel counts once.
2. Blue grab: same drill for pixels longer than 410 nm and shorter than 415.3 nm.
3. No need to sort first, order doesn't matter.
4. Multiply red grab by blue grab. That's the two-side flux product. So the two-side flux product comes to 111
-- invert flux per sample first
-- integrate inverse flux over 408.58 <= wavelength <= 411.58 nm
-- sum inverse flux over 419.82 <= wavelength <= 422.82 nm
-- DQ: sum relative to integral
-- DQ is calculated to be 5.1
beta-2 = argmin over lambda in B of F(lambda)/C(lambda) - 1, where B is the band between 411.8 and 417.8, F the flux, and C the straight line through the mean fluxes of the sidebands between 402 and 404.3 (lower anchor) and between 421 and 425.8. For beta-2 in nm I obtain 414.45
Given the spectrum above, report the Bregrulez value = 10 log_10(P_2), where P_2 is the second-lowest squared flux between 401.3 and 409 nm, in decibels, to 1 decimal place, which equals 15.4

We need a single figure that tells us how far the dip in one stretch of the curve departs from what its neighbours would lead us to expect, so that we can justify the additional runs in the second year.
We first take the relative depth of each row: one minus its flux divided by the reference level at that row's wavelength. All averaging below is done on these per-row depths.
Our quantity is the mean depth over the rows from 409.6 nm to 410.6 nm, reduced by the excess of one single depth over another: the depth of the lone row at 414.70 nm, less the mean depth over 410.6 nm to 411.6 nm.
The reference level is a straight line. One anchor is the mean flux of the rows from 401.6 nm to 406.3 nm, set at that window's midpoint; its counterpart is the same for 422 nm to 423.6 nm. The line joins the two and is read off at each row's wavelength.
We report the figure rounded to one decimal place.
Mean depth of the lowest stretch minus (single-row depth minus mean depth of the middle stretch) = 0.0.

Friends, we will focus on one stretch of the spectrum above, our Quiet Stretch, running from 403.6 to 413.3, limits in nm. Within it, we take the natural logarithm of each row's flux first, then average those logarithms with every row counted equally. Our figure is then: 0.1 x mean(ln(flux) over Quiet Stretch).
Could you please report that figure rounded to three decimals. 0.229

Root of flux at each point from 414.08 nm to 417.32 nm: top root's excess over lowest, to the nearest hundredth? 0.83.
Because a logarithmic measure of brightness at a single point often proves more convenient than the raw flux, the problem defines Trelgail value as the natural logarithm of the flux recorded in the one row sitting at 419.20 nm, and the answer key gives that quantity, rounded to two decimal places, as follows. 2.38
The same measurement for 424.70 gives 2.43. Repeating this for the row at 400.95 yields 2.24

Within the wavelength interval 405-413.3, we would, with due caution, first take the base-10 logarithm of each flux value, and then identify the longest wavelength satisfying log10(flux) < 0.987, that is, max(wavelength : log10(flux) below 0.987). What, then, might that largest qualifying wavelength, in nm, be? 413.20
